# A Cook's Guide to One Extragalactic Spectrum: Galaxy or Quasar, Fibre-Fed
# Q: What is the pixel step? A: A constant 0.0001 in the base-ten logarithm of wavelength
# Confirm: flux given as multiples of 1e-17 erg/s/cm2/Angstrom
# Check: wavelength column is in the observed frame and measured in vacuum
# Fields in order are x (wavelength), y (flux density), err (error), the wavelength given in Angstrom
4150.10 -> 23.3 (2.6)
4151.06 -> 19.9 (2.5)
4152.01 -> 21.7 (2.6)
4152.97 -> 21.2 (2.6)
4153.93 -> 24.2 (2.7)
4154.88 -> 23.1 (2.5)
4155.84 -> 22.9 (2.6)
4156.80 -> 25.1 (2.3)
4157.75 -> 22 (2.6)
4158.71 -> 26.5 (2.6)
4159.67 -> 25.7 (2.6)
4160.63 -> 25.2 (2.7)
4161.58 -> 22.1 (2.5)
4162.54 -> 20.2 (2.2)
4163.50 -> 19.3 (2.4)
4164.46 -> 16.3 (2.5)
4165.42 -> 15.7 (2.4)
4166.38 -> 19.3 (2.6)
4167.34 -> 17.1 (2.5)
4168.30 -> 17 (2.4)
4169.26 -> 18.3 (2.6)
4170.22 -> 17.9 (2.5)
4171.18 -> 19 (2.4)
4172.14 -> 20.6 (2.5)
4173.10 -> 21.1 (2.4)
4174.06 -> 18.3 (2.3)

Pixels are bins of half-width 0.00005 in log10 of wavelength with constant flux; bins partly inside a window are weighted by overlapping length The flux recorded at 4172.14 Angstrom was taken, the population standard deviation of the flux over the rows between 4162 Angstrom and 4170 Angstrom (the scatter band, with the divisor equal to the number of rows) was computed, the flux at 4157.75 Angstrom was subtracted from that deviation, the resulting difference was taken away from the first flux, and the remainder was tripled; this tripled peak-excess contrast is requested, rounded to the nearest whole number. 123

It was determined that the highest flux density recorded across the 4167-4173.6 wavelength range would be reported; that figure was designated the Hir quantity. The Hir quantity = 21.1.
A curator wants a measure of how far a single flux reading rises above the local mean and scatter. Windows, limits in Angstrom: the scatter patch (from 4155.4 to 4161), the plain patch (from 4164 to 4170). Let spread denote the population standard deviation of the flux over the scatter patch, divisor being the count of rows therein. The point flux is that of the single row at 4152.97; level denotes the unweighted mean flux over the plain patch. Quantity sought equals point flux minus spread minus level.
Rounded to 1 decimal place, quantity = 2.3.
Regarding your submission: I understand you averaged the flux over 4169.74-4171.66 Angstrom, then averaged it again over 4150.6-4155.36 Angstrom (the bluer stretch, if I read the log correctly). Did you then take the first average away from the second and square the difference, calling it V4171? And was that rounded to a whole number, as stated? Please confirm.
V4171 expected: 13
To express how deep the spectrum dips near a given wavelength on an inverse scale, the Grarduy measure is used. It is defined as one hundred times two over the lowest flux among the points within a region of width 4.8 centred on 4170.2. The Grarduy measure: 11.8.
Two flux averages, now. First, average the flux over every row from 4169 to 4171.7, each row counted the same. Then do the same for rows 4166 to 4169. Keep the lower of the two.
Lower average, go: 17.8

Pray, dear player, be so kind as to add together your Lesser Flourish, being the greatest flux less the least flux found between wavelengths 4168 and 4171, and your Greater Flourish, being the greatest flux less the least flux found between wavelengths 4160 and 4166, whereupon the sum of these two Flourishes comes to 11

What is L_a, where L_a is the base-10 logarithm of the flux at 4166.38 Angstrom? 1.29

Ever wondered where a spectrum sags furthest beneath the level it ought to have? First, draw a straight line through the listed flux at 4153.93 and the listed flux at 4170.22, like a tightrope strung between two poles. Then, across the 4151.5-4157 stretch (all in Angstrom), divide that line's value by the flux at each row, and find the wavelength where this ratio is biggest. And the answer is 4152.97 Angstrom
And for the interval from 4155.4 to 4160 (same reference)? 4157.75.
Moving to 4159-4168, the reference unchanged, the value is 4165.42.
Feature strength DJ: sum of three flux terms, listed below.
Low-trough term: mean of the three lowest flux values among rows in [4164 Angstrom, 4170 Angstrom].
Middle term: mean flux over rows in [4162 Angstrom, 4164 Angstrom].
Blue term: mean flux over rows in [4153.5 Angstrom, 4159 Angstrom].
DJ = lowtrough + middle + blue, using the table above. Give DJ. 60.0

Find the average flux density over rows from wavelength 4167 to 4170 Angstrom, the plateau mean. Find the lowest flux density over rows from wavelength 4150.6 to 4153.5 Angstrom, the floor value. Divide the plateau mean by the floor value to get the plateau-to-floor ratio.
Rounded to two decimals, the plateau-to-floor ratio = 0.88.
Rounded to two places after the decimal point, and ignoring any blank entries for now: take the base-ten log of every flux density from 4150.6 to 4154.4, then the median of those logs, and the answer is 1.33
